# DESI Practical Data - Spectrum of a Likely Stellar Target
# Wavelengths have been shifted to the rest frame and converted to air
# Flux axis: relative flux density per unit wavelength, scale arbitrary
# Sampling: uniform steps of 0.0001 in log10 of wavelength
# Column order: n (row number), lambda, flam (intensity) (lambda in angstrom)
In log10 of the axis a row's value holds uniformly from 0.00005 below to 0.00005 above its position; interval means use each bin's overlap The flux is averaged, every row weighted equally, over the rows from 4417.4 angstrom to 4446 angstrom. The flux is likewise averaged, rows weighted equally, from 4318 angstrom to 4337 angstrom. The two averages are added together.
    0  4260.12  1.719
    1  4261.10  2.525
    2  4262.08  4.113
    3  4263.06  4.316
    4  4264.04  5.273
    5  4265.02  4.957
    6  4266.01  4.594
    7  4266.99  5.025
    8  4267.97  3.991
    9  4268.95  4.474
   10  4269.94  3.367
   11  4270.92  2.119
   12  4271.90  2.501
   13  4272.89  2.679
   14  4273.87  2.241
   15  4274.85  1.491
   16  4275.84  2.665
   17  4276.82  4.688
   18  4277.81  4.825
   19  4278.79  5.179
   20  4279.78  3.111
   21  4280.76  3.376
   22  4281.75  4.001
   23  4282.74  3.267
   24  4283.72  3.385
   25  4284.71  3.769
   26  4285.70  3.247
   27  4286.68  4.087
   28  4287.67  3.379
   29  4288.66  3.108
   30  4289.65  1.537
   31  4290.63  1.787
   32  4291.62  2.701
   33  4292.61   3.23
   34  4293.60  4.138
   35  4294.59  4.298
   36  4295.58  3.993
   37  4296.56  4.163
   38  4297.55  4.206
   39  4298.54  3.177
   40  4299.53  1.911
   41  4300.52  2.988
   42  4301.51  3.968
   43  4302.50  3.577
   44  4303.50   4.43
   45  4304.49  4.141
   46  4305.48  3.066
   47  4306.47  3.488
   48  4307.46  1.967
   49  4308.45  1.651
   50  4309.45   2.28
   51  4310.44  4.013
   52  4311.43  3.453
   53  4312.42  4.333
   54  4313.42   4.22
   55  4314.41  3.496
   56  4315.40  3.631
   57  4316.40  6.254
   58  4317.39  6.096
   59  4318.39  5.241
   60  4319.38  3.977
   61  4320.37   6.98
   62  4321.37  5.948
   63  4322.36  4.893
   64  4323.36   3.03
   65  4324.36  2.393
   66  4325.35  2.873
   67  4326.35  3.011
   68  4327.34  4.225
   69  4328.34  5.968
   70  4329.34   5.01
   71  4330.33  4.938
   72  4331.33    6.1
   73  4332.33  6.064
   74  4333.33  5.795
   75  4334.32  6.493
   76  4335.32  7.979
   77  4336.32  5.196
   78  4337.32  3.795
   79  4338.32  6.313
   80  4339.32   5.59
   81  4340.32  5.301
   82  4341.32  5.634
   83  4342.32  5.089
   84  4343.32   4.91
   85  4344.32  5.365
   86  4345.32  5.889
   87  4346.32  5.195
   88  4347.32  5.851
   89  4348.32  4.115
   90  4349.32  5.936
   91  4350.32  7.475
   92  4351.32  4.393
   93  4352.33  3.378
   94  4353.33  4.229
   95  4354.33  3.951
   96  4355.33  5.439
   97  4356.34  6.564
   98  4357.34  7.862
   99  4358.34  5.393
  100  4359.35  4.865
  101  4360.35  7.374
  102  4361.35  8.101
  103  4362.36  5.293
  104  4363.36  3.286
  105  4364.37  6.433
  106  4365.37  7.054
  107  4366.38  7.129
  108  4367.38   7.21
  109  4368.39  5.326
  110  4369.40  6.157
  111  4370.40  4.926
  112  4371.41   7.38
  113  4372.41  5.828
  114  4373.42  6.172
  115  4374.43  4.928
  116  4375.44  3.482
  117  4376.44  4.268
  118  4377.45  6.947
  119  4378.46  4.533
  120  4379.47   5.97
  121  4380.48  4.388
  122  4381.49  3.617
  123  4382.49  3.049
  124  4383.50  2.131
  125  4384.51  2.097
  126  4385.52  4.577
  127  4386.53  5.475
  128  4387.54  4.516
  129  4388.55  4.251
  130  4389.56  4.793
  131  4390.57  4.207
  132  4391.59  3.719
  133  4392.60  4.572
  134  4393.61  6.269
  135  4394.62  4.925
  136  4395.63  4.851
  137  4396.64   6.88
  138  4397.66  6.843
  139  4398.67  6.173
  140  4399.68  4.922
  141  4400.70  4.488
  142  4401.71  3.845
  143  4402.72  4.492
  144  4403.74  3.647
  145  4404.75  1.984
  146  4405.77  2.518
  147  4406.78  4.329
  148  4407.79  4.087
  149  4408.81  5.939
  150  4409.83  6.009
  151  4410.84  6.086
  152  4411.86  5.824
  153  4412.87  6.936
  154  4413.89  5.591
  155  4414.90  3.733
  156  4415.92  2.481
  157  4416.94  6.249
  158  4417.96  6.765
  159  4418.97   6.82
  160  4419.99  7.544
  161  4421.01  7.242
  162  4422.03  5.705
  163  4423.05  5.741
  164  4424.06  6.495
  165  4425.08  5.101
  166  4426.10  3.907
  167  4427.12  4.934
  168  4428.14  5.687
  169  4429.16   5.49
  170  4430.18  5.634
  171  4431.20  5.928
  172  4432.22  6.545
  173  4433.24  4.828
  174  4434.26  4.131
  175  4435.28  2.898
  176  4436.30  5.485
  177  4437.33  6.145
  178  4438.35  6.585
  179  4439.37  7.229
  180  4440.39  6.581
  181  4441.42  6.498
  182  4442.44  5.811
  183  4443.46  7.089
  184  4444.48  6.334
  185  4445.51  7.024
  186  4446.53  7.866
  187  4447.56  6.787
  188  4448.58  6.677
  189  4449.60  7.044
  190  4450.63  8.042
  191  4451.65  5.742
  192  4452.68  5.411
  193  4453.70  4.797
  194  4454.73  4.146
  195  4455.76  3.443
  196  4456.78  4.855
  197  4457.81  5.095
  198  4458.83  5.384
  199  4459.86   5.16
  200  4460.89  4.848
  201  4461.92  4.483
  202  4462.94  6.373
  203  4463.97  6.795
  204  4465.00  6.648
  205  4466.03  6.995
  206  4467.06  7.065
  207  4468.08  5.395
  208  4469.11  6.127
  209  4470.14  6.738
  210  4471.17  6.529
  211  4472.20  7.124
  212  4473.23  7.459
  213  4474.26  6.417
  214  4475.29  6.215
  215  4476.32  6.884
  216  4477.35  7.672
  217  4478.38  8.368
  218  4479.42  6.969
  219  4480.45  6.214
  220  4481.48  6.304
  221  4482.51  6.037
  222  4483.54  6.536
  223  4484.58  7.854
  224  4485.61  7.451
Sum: 11.0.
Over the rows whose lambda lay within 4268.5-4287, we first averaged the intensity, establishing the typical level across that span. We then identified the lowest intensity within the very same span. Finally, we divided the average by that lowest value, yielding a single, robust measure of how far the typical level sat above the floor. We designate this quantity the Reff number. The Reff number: 2.3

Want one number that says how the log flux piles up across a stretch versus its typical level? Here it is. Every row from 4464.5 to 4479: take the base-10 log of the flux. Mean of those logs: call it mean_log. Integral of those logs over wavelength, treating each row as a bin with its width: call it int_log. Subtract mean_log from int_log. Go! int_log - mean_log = 11.2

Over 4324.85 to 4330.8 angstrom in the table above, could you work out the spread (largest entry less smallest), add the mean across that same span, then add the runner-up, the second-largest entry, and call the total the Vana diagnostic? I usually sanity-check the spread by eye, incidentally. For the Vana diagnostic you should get 12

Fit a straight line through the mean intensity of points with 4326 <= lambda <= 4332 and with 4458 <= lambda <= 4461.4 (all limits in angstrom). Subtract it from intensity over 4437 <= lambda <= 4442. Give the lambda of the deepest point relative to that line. 4437.33 angstrom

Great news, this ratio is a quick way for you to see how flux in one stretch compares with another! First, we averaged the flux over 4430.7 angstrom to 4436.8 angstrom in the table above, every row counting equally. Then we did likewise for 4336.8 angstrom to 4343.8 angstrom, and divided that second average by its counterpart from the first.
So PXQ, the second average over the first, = 1.1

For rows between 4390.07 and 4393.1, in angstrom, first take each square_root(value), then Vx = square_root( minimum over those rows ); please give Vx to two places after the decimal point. 1.39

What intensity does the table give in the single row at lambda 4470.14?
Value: 6.738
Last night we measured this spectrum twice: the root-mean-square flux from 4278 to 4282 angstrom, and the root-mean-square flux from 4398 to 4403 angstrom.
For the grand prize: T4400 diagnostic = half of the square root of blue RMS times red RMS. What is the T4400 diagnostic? 2.2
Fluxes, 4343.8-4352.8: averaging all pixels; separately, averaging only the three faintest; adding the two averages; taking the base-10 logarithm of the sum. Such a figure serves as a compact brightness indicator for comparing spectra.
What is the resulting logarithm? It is 0.97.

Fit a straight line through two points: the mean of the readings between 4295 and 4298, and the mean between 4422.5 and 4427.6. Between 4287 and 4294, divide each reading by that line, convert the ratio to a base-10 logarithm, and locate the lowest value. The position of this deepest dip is 4289.65 angstrom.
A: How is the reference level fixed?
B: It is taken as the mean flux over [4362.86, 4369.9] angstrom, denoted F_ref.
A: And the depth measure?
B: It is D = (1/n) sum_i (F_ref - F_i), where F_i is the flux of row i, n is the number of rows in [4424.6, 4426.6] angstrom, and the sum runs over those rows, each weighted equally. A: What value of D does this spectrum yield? 1.6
